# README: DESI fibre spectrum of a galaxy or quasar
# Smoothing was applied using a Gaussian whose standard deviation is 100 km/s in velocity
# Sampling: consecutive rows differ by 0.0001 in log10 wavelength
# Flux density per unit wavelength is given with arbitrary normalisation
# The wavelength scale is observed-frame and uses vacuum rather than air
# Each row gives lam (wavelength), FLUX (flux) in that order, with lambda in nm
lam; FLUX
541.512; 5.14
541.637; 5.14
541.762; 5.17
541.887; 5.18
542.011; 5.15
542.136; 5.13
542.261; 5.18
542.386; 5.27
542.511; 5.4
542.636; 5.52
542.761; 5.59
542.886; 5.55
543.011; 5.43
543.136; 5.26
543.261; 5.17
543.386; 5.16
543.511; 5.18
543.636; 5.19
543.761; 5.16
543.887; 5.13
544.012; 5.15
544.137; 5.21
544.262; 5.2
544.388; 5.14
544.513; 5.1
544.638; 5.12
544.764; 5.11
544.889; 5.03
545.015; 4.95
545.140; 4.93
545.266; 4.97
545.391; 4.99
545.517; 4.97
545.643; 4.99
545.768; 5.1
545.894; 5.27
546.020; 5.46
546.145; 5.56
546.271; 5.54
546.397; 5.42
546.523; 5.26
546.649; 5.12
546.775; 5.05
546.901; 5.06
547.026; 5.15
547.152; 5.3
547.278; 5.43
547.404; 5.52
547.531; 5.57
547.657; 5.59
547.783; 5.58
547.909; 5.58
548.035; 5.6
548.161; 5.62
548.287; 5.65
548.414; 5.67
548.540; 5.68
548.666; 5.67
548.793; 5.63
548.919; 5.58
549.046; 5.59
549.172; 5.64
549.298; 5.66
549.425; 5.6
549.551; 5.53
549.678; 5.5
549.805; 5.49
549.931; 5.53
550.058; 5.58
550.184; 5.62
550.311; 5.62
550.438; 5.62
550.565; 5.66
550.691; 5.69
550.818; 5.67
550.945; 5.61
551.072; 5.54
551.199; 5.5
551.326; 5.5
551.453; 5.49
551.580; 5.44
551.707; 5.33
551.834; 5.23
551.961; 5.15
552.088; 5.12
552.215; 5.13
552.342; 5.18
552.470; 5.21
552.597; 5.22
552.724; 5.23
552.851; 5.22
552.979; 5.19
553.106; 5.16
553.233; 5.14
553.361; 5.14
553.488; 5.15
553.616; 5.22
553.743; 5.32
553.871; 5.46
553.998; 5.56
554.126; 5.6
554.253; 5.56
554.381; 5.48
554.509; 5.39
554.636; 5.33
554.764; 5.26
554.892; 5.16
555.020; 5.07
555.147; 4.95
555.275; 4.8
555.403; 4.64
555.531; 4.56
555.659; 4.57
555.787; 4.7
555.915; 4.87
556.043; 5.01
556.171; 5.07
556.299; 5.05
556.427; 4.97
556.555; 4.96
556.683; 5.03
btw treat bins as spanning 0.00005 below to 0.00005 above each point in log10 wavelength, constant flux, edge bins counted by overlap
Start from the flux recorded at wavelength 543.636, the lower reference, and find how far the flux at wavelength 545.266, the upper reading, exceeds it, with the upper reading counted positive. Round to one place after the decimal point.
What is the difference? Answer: -0.2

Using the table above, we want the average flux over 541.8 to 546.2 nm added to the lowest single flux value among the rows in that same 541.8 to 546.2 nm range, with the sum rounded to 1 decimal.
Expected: 10.1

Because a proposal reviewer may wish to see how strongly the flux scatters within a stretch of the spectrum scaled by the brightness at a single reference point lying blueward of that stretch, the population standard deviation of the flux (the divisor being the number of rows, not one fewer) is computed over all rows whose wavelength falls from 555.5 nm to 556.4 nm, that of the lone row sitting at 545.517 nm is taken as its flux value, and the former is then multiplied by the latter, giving 1.0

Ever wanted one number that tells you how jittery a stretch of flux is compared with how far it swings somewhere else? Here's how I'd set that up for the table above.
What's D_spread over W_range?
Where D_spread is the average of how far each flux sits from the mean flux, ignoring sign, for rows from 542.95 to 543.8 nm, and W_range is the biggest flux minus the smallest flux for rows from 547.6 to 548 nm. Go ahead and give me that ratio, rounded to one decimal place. 7.1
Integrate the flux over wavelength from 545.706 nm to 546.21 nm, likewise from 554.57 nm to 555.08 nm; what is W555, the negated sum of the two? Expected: -5.35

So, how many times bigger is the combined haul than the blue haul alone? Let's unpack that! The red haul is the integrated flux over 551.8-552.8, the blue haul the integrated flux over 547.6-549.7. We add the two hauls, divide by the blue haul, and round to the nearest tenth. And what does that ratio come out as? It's 1.4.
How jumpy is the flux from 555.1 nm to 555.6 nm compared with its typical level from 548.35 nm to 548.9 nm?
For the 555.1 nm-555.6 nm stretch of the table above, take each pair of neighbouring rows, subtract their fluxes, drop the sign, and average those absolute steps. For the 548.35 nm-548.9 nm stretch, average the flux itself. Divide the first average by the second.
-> 0.023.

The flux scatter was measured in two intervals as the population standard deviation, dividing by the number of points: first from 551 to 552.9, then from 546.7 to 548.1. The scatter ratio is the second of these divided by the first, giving 1.45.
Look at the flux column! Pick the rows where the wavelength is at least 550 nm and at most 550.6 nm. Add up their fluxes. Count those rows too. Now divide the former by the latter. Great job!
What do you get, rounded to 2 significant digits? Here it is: 5.6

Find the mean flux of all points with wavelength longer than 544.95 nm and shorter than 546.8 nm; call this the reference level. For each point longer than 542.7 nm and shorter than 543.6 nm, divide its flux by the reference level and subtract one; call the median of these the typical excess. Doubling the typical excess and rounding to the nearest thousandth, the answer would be 0.034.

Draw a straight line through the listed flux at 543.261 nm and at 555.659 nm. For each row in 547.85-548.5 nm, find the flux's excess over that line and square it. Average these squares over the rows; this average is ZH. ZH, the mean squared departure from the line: 0.48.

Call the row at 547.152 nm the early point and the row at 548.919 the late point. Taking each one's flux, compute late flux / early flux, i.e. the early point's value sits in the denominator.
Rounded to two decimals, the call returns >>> 1.05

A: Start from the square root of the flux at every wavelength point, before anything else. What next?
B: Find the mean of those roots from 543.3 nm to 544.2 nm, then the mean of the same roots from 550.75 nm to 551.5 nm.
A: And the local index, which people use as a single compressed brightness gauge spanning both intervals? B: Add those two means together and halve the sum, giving 2.31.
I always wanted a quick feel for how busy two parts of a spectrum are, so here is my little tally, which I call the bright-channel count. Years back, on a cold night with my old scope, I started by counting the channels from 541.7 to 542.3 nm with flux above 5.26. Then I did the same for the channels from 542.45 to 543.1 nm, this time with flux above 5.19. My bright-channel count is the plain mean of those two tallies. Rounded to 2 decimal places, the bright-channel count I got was 2.50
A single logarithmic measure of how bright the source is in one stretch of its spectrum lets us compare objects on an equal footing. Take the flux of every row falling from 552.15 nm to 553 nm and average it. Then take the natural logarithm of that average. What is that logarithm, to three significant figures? 1.65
